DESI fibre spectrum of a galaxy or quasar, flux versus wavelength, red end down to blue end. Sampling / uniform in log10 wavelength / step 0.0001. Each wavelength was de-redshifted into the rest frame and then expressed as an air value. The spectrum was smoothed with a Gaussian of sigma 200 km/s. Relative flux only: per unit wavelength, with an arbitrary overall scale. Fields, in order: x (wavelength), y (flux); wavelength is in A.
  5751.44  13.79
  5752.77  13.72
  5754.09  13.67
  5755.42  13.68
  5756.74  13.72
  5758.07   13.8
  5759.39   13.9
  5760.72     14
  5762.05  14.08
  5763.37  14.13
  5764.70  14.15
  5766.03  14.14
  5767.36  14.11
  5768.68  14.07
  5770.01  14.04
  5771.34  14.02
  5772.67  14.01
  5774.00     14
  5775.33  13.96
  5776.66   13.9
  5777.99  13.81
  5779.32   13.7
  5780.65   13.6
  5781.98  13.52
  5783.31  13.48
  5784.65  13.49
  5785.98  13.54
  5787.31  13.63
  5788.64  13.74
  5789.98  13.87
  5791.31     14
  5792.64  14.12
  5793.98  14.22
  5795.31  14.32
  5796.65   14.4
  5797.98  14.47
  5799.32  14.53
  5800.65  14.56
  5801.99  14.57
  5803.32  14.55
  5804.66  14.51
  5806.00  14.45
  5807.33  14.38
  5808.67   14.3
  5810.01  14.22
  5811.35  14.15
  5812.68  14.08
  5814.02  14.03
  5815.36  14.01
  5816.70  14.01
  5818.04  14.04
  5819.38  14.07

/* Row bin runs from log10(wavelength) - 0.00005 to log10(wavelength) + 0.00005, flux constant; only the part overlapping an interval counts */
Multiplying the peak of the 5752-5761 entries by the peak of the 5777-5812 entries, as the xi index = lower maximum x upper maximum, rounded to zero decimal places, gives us 204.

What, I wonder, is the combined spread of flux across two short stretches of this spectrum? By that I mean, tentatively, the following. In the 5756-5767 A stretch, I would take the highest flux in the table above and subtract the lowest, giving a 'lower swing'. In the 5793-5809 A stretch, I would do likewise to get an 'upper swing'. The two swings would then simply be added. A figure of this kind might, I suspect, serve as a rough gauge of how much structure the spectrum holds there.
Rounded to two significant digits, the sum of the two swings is 0.78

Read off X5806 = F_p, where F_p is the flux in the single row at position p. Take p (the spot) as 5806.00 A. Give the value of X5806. 14.45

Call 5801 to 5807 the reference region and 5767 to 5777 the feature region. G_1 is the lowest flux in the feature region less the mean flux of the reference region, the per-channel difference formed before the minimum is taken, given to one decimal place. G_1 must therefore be -0.6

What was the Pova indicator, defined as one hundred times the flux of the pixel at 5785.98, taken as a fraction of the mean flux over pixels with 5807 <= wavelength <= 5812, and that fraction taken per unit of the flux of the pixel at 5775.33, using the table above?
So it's 6.8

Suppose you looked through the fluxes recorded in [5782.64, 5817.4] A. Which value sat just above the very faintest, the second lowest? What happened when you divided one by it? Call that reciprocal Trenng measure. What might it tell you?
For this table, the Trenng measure 0.0741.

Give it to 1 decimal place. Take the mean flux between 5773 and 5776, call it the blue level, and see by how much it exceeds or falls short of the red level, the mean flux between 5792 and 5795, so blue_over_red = -0.2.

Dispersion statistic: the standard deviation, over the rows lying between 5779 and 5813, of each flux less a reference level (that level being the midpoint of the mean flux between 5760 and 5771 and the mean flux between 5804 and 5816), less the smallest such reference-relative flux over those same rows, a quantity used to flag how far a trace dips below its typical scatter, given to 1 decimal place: 1.1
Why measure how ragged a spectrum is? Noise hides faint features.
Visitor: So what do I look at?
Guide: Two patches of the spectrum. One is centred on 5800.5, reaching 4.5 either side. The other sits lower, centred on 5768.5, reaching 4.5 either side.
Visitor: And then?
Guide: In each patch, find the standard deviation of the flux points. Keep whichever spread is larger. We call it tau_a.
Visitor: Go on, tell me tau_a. 0.06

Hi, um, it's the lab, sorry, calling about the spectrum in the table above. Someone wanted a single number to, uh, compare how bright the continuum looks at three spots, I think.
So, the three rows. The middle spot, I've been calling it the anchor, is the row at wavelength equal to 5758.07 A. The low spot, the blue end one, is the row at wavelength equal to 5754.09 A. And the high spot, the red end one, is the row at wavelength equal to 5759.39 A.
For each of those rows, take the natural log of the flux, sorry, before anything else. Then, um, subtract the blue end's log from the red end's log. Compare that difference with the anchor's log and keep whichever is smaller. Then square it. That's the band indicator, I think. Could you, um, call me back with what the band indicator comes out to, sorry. 0.0003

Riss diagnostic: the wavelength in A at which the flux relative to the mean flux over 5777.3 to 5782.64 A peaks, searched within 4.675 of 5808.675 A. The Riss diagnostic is 5804.66 A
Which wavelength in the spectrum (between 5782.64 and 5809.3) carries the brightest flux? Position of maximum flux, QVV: 5801.99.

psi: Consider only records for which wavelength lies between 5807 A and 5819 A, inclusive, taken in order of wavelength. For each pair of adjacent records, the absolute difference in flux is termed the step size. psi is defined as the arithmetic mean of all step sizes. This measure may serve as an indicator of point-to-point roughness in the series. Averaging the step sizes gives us 0.050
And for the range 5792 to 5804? 0.059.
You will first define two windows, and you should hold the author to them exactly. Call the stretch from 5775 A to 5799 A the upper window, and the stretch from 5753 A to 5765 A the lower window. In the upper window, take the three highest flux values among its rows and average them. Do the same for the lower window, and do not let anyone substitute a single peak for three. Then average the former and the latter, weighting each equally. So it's 14.3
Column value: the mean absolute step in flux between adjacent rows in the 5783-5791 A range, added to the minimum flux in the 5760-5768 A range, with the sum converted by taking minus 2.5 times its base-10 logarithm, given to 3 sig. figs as -2.87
